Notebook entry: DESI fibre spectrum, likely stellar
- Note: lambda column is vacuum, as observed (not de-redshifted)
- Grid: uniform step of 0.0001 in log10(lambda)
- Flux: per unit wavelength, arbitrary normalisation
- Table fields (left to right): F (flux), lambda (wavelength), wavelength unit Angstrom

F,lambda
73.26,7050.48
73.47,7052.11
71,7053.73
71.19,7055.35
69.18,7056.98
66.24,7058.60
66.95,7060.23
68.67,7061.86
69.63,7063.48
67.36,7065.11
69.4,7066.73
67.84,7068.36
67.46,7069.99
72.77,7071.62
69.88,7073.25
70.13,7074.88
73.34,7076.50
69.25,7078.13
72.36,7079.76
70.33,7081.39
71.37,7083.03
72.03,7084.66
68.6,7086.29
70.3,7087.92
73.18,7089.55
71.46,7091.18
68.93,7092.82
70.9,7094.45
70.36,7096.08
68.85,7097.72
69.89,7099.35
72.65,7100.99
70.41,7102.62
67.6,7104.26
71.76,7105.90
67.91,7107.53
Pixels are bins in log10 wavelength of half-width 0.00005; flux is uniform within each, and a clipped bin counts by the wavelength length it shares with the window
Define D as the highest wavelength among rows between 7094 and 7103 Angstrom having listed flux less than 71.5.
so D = 7102.62 Angstrom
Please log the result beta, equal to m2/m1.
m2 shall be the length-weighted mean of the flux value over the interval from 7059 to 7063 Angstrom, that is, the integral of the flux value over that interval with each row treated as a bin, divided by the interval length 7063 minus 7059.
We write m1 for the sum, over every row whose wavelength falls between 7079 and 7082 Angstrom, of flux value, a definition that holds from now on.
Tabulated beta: 0.47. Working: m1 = 143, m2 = 67.8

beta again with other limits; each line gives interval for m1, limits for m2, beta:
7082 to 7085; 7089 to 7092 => 0.50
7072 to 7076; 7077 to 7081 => 0.51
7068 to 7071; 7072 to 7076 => 0.52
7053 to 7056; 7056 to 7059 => 0.48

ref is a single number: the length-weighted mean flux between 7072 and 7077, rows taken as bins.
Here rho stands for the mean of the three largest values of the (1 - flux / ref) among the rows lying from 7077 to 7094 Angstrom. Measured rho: 0.032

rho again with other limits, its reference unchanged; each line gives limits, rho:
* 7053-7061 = 0.053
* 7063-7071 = 0.051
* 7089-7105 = 0.039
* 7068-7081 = 0.043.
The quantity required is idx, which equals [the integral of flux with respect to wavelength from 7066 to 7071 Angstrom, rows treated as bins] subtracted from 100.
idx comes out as -241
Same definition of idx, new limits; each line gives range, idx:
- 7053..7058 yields -252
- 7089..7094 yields -255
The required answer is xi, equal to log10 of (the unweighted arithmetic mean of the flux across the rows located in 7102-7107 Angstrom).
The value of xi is 1.84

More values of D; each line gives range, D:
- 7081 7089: 7087.92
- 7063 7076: 7074.88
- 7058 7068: 7066.73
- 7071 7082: 7081.39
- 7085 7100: 7099.35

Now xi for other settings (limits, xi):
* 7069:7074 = 1.85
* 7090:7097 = 1.85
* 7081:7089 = 1.85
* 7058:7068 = 1.83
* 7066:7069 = 1.84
